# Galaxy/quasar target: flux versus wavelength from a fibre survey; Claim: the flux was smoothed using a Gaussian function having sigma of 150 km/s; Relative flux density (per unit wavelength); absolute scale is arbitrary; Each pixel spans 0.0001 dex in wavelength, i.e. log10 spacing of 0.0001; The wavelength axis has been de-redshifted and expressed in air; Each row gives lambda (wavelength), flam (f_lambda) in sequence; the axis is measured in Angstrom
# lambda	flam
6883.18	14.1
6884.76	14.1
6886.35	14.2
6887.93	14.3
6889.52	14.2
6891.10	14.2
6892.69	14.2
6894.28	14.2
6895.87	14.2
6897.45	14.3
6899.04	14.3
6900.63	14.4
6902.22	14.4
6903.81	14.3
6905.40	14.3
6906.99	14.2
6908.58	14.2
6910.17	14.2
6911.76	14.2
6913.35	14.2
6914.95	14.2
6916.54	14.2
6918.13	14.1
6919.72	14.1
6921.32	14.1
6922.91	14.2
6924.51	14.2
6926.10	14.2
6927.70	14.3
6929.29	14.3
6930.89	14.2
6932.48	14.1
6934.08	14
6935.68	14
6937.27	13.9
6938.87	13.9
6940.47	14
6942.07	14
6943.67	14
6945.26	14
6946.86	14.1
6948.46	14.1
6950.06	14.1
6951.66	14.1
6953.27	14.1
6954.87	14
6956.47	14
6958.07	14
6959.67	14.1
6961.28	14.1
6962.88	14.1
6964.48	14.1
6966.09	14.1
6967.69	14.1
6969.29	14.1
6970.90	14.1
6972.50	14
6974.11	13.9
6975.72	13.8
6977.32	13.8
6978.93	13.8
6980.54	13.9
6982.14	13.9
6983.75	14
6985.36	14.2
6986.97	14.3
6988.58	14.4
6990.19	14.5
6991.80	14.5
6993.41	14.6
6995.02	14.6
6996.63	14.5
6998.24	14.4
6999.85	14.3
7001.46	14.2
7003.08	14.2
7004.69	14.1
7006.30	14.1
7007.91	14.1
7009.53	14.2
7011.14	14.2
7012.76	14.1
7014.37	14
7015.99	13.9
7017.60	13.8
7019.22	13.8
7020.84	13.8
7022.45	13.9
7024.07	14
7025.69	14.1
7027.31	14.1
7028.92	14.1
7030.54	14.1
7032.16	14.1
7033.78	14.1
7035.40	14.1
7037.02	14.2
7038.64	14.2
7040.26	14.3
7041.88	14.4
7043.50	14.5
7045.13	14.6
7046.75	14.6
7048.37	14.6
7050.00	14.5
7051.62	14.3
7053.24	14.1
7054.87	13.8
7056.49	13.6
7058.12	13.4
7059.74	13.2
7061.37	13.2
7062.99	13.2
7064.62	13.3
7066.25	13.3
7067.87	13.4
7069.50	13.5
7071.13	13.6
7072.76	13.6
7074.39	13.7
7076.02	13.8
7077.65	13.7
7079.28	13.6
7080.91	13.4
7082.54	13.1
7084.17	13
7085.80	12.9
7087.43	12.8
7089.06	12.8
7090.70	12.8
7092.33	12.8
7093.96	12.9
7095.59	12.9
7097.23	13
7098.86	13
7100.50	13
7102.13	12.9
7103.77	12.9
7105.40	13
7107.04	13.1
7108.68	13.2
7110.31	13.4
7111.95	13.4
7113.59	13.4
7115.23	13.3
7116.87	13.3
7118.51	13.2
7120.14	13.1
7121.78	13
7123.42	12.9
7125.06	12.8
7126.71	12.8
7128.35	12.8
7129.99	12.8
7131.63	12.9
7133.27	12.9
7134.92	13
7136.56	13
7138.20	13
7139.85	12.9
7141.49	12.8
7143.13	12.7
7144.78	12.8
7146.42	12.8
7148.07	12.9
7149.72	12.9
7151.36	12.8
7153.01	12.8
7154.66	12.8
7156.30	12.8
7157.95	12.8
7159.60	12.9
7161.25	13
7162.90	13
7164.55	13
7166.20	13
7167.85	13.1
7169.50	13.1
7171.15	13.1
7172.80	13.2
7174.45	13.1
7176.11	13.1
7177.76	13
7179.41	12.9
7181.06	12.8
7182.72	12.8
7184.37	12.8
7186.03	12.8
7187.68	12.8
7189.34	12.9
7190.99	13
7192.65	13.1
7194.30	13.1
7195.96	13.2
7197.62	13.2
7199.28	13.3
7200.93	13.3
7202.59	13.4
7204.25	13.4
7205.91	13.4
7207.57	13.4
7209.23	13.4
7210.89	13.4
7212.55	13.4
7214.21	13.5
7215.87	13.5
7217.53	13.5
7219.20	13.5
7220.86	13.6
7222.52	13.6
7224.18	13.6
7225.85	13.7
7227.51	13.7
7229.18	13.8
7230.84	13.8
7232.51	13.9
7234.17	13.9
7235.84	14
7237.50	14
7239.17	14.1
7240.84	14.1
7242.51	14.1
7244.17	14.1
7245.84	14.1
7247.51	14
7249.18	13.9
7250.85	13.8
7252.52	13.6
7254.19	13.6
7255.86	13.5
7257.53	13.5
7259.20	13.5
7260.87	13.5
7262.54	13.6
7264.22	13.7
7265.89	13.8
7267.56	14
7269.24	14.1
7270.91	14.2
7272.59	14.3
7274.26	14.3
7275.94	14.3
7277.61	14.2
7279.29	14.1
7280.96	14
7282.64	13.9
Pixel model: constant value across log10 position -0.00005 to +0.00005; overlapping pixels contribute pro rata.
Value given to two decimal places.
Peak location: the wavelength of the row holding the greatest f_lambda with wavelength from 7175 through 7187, 7176.11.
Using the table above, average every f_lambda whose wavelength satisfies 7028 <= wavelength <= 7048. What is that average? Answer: 14.3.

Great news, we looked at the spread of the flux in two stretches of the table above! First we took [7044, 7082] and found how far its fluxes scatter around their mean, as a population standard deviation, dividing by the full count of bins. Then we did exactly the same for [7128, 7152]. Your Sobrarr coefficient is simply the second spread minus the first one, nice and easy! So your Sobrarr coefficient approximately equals -0.38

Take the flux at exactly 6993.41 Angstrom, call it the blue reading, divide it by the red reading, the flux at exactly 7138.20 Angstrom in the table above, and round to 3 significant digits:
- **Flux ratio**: 1.12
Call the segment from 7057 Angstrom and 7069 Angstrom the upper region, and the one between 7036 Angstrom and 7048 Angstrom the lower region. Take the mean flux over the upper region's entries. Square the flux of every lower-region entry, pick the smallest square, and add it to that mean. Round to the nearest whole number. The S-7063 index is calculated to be 215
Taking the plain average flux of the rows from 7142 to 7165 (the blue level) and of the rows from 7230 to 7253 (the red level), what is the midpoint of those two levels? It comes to 13.4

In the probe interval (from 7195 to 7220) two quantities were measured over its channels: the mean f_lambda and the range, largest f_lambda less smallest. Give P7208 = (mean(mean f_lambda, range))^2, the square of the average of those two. 46.8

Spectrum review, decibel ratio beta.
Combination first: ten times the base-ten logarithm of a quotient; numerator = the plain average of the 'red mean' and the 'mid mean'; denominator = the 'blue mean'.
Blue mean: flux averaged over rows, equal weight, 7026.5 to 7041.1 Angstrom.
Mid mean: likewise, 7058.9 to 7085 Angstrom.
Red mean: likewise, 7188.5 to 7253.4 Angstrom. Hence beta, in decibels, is -0.20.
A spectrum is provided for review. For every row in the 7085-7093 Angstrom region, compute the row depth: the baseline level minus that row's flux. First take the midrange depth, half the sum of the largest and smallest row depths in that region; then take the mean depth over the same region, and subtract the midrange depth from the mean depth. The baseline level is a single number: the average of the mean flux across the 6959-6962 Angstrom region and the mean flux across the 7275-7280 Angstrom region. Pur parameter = 0.030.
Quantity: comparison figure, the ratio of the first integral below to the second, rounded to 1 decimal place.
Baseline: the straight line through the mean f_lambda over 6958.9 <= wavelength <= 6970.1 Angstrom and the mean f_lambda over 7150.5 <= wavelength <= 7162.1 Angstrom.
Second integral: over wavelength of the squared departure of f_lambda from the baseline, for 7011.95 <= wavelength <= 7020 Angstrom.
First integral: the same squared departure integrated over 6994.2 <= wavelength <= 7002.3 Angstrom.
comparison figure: 8.1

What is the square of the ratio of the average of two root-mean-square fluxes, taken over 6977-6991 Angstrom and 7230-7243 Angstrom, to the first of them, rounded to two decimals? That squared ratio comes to 0.99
